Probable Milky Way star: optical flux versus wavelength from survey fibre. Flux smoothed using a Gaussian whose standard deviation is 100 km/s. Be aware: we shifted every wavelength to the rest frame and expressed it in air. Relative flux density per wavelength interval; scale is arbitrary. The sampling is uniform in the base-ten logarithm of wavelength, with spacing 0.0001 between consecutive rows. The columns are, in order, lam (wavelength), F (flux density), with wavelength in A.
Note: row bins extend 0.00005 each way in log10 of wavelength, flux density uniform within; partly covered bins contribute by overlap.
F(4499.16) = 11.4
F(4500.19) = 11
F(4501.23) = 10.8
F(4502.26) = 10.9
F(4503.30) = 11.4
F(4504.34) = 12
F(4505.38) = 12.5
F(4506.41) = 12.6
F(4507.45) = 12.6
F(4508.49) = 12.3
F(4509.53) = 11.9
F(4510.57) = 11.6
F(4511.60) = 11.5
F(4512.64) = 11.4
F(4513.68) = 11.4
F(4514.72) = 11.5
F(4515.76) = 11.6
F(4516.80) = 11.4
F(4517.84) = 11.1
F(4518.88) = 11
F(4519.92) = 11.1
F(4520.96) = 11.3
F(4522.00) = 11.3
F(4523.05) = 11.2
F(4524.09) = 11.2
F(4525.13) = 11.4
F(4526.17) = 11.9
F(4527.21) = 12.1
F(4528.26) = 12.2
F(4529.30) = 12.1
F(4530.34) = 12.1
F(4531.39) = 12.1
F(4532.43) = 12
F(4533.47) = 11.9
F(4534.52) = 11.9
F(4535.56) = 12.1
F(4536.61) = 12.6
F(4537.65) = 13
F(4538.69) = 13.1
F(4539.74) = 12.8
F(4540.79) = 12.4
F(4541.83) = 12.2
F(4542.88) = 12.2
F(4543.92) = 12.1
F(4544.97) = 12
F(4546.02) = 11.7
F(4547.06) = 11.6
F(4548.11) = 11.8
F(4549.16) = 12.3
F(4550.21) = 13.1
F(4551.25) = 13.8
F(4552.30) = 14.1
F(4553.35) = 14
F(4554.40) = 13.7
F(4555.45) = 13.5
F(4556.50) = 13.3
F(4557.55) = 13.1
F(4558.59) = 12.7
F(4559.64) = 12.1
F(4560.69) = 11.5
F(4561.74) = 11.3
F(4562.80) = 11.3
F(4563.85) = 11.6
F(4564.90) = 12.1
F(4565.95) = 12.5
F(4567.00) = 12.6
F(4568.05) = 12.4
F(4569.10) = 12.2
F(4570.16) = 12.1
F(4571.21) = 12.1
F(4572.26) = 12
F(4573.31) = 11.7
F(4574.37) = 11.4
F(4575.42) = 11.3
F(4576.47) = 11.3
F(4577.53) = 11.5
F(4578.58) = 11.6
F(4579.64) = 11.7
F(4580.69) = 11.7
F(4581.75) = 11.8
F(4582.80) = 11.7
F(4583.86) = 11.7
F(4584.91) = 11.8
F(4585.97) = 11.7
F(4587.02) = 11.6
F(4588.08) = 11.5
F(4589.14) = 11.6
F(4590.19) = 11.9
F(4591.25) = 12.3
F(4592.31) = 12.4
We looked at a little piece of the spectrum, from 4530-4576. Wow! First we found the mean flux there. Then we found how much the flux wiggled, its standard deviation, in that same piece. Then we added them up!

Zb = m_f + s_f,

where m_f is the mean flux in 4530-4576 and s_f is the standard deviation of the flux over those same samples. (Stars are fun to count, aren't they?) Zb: 13.1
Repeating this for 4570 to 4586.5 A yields 11.9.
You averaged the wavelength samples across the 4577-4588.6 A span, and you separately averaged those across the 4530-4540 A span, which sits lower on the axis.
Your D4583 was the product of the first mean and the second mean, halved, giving 72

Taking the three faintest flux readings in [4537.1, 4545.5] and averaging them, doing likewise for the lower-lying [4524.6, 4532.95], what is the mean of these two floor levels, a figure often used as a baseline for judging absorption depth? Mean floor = 11.9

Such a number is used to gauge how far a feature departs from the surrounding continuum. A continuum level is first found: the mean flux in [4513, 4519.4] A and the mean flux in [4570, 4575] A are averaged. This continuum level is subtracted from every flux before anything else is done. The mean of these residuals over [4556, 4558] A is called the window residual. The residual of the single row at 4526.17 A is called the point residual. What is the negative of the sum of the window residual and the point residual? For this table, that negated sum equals -1.9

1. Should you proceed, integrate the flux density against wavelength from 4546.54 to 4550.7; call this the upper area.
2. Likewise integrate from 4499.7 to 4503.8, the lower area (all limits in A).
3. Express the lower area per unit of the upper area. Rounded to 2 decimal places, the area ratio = 0.89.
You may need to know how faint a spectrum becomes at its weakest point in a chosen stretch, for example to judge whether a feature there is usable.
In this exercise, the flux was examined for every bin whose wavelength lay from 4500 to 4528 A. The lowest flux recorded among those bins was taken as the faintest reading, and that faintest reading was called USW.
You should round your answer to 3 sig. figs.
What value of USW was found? 10.8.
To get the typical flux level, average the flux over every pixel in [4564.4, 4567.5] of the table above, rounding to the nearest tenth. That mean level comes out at 12.4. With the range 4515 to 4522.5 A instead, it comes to 11.3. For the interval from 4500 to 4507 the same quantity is 11.6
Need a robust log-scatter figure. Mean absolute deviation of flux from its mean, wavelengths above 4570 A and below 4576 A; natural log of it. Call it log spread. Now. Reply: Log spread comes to -1.2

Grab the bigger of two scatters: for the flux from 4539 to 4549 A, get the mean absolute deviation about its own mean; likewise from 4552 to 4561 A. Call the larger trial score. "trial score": 0.68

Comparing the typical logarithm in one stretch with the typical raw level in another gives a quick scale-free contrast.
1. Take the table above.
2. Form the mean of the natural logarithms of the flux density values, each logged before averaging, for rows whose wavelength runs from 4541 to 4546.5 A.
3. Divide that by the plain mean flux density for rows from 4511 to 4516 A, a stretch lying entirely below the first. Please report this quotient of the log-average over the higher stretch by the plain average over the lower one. 0.217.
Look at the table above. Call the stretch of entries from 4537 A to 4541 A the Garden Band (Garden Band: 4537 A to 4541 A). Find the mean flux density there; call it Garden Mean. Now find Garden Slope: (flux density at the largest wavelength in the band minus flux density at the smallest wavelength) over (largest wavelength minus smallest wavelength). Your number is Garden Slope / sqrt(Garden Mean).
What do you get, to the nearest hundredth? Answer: -0.05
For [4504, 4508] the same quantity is 0.05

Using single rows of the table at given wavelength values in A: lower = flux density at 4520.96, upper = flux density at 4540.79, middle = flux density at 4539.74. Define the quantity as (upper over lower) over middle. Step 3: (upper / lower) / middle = 0.0857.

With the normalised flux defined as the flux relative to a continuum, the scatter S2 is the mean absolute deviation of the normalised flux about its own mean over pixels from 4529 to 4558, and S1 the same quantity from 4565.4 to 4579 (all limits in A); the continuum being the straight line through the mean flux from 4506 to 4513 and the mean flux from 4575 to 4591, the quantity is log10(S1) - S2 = -1.54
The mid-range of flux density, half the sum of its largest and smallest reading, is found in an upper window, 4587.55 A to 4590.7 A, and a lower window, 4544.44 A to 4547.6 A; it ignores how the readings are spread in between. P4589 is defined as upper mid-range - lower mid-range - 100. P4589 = -100.1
